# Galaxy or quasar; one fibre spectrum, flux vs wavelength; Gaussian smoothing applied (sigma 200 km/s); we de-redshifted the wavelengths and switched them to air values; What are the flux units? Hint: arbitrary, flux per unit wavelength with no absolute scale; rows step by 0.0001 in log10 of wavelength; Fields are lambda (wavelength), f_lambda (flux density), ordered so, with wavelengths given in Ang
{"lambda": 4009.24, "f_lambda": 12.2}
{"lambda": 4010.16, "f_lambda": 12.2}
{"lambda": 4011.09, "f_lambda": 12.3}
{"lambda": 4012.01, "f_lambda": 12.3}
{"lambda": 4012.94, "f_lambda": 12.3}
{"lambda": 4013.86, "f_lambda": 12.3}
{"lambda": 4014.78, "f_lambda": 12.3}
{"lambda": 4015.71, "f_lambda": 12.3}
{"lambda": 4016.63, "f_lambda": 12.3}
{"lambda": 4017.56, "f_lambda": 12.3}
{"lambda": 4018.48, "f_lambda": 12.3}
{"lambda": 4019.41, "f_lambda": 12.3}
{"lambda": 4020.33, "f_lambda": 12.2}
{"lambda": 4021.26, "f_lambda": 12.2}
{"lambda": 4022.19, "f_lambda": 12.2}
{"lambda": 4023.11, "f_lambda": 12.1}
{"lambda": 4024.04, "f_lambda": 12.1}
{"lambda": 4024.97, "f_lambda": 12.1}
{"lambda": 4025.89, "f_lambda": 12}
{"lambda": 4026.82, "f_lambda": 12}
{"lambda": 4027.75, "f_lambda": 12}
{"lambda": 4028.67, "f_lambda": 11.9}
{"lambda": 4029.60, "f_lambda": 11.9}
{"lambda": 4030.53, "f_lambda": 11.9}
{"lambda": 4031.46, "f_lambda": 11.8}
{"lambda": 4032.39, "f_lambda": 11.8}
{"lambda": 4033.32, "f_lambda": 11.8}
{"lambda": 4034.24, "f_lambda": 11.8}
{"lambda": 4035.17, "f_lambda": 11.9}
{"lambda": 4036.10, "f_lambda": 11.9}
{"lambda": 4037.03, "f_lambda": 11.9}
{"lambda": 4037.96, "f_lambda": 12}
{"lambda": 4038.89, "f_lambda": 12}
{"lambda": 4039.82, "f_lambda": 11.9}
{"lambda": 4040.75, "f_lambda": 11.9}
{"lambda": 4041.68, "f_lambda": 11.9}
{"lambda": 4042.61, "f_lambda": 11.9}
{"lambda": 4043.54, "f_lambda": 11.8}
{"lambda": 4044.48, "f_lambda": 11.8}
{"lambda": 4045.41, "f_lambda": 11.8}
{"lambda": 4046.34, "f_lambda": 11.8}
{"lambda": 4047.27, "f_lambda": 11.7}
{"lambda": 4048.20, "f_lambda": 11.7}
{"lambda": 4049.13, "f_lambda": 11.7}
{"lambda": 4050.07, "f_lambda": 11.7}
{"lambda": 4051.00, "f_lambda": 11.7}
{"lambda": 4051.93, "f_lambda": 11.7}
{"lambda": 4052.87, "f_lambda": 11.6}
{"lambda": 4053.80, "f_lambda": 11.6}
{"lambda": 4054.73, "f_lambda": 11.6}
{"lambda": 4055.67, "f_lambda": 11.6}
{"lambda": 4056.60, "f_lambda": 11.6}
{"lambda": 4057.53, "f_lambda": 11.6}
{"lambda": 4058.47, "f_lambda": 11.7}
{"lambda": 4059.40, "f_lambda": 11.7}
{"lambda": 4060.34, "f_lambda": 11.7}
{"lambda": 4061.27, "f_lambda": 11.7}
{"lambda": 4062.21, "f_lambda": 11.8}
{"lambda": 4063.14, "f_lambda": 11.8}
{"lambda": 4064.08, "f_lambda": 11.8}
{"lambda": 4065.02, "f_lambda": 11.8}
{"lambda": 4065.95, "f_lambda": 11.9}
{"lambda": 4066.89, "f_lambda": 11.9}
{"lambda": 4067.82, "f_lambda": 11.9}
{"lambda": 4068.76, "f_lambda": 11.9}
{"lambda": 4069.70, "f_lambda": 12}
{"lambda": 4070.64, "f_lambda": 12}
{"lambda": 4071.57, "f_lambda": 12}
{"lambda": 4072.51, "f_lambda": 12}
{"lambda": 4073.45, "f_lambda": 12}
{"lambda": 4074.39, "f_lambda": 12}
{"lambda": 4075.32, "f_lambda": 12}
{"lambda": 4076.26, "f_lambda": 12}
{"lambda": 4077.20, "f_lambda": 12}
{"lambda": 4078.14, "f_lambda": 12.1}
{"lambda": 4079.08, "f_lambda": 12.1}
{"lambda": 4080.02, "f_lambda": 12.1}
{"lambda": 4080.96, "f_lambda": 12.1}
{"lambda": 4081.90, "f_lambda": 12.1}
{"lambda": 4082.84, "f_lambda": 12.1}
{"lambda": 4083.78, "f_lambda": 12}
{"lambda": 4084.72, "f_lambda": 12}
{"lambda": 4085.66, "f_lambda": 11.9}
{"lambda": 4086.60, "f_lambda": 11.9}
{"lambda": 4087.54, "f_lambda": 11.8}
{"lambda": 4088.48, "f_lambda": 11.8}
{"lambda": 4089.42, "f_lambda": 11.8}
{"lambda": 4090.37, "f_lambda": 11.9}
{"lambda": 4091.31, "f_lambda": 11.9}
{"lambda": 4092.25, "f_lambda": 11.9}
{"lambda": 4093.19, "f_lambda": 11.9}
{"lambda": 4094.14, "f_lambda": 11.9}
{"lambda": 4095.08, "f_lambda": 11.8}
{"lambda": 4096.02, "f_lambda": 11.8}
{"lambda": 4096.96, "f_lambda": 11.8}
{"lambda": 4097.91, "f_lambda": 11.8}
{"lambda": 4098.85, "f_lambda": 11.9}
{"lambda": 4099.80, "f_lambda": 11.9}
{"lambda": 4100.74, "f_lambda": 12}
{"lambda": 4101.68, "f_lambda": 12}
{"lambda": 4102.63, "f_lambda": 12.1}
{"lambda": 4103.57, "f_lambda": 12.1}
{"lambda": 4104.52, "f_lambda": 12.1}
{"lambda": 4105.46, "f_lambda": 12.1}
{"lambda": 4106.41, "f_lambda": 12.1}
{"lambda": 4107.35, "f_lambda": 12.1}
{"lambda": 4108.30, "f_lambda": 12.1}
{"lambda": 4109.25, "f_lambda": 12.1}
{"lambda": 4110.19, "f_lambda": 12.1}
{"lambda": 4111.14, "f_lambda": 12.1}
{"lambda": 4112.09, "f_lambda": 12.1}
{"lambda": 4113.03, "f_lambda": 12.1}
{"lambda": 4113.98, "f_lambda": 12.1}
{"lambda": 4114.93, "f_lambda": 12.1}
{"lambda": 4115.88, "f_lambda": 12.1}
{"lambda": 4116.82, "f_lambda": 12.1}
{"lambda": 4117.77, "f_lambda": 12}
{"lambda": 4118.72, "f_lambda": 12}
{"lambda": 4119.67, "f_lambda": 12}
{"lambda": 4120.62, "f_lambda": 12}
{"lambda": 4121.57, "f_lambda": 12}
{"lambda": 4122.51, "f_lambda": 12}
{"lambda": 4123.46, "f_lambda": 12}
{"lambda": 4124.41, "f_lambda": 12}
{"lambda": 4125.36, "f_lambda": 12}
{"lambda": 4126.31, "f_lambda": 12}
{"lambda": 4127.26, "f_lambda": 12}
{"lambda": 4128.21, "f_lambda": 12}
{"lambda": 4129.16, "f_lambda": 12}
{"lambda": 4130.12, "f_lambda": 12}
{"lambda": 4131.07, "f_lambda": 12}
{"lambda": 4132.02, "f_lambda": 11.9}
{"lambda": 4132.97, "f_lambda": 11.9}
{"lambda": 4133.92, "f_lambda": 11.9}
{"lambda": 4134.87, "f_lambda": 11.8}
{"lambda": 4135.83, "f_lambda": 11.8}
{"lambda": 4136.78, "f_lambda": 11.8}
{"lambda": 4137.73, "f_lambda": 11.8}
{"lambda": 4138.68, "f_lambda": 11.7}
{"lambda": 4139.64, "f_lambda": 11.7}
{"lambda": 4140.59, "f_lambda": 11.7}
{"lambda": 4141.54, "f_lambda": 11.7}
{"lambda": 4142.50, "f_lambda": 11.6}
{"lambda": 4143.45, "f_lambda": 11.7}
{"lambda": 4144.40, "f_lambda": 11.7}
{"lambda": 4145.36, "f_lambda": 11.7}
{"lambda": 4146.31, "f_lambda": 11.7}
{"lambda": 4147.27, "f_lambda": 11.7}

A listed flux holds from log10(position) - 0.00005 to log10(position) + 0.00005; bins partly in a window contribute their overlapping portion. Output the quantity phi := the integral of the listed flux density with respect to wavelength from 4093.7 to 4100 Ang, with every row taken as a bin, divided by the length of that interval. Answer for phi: 11.8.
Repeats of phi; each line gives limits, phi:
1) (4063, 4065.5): 11.8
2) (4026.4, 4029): 12.0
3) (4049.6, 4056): 11.6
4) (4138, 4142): 11.7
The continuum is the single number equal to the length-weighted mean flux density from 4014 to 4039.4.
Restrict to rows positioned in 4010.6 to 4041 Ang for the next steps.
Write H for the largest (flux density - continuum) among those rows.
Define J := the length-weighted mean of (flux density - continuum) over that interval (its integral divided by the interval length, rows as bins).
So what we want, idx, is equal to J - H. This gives -0.23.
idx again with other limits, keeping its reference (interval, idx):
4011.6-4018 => 0.00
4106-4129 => -0.05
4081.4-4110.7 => -0.14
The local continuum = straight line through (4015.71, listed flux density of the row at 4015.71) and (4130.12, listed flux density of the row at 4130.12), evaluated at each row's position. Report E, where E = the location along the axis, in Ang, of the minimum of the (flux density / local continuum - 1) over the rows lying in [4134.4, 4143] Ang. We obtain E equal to 4142.50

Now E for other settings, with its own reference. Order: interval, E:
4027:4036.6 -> 4031.46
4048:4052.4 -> 4048.20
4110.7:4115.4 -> 4111.14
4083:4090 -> 4087.54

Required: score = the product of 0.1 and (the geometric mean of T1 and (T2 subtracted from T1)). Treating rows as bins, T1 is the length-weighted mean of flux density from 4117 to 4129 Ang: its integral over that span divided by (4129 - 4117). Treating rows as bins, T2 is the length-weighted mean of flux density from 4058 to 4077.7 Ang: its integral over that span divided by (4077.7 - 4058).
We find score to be 0.119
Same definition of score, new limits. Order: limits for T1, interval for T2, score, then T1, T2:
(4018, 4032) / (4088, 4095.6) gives 0.156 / 12.1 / 11.86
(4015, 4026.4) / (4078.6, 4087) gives 0.141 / 12.2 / 12.03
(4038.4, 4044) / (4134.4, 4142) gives 0.136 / 11.9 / 11.75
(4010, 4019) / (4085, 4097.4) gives 0.228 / 12.3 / 11.86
